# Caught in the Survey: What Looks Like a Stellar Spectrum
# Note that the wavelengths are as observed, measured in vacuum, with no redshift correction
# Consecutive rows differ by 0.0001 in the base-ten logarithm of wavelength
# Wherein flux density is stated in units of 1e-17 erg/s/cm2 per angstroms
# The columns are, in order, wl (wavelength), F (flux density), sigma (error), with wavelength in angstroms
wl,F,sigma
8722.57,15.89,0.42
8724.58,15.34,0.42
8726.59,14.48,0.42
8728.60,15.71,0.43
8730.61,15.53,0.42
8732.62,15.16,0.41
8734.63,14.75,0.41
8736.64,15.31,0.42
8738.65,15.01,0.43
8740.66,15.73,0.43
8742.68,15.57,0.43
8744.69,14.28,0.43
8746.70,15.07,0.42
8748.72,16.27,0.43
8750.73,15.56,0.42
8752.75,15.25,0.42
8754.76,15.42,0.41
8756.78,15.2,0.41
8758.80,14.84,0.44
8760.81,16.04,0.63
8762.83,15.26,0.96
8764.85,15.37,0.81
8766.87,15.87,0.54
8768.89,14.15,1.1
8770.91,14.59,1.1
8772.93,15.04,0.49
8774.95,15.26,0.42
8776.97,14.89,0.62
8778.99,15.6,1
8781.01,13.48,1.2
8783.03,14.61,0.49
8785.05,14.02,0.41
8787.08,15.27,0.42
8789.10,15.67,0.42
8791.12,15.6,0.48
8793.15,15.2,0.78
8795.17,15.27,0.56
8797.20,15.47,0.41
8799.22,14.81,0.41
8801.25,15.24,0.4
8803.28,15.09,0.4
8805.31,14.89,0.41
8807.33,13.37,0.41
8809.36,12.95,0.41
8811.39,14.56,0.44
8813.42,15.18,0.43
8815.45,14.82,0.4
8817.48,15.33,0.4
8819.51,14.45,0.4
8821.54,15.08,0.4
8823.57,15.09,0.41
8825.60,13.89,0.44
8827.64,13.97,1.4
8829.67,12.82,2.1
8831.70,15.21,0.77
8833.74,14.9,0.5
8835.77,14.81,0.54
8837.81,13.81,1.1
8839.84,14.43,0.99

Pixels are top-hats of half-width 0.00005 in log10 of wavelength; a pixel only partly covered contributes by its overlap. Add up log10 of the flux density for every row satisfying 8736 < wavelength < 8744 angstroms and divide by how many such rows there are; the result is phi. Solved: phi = 1.188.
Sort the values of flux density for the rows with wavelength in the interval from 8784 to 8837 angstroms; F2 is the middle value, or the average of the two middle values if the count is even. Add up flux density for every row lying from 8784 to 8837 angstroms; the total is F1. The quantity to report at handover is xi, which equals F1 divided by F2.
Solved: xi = 26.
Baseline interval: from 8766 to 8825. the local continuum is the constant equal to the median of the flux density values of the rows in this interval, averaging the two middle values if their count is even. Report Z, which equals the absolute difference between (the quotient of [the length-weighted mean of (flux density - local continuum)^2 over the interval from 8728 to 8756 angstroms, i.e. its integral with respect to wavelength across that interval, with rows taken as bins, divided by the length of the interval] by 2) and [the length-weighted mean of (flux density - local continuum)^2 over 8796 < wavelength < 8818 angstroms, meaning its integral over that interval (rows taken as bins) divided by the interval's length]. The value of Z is 0.61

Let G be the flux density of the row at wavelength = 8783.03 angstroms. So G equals 14.61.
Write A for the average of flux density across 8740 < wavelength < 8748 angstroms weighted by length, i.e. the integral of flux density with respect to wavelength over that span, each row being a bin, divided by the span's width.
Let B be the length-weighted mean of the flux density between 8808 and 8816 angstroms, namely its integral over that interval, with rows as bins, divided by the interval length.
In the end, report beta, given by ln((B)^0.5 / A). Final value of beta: -1.39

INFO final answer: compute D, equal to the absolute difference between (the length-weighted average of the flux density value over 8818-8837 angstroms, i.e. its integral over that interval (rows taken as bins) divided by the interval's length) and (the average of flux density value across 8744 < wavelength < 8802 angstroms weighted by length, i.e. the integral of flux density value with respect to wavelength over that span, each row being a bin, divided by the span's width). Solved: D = 0.65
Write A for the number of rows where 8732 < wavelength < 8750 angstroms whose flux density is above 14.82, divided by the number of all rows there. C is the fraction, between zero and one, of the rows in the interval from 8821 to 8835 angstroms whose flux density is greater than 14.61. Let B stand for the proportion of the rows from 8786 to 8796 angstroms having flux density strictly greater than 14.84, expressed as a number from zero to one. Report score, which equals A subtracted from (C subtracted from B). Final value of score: -0.3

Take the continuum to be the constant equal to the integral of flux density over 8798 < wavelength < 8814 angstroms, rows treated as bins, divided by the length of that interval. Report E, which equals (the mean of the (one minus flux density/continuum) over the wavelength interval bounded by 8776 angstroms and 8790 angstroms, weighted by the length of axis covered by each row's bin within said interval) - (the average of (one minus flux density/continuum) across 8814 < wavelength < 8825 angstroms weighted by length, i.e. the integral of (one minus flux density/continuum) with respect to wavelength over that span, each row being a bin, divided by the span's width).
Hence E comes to 0.010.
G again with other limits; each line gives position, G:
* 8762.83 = 15.26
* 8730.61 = 15.53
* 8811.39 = 14.56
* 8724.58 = 15.34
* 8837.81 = 13.81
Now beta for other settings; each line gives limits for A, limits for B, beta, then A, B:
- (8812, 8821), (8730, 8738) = -1.34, 14.9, 15.2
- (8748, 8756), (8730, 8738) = -1.39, 15.6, 15.2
